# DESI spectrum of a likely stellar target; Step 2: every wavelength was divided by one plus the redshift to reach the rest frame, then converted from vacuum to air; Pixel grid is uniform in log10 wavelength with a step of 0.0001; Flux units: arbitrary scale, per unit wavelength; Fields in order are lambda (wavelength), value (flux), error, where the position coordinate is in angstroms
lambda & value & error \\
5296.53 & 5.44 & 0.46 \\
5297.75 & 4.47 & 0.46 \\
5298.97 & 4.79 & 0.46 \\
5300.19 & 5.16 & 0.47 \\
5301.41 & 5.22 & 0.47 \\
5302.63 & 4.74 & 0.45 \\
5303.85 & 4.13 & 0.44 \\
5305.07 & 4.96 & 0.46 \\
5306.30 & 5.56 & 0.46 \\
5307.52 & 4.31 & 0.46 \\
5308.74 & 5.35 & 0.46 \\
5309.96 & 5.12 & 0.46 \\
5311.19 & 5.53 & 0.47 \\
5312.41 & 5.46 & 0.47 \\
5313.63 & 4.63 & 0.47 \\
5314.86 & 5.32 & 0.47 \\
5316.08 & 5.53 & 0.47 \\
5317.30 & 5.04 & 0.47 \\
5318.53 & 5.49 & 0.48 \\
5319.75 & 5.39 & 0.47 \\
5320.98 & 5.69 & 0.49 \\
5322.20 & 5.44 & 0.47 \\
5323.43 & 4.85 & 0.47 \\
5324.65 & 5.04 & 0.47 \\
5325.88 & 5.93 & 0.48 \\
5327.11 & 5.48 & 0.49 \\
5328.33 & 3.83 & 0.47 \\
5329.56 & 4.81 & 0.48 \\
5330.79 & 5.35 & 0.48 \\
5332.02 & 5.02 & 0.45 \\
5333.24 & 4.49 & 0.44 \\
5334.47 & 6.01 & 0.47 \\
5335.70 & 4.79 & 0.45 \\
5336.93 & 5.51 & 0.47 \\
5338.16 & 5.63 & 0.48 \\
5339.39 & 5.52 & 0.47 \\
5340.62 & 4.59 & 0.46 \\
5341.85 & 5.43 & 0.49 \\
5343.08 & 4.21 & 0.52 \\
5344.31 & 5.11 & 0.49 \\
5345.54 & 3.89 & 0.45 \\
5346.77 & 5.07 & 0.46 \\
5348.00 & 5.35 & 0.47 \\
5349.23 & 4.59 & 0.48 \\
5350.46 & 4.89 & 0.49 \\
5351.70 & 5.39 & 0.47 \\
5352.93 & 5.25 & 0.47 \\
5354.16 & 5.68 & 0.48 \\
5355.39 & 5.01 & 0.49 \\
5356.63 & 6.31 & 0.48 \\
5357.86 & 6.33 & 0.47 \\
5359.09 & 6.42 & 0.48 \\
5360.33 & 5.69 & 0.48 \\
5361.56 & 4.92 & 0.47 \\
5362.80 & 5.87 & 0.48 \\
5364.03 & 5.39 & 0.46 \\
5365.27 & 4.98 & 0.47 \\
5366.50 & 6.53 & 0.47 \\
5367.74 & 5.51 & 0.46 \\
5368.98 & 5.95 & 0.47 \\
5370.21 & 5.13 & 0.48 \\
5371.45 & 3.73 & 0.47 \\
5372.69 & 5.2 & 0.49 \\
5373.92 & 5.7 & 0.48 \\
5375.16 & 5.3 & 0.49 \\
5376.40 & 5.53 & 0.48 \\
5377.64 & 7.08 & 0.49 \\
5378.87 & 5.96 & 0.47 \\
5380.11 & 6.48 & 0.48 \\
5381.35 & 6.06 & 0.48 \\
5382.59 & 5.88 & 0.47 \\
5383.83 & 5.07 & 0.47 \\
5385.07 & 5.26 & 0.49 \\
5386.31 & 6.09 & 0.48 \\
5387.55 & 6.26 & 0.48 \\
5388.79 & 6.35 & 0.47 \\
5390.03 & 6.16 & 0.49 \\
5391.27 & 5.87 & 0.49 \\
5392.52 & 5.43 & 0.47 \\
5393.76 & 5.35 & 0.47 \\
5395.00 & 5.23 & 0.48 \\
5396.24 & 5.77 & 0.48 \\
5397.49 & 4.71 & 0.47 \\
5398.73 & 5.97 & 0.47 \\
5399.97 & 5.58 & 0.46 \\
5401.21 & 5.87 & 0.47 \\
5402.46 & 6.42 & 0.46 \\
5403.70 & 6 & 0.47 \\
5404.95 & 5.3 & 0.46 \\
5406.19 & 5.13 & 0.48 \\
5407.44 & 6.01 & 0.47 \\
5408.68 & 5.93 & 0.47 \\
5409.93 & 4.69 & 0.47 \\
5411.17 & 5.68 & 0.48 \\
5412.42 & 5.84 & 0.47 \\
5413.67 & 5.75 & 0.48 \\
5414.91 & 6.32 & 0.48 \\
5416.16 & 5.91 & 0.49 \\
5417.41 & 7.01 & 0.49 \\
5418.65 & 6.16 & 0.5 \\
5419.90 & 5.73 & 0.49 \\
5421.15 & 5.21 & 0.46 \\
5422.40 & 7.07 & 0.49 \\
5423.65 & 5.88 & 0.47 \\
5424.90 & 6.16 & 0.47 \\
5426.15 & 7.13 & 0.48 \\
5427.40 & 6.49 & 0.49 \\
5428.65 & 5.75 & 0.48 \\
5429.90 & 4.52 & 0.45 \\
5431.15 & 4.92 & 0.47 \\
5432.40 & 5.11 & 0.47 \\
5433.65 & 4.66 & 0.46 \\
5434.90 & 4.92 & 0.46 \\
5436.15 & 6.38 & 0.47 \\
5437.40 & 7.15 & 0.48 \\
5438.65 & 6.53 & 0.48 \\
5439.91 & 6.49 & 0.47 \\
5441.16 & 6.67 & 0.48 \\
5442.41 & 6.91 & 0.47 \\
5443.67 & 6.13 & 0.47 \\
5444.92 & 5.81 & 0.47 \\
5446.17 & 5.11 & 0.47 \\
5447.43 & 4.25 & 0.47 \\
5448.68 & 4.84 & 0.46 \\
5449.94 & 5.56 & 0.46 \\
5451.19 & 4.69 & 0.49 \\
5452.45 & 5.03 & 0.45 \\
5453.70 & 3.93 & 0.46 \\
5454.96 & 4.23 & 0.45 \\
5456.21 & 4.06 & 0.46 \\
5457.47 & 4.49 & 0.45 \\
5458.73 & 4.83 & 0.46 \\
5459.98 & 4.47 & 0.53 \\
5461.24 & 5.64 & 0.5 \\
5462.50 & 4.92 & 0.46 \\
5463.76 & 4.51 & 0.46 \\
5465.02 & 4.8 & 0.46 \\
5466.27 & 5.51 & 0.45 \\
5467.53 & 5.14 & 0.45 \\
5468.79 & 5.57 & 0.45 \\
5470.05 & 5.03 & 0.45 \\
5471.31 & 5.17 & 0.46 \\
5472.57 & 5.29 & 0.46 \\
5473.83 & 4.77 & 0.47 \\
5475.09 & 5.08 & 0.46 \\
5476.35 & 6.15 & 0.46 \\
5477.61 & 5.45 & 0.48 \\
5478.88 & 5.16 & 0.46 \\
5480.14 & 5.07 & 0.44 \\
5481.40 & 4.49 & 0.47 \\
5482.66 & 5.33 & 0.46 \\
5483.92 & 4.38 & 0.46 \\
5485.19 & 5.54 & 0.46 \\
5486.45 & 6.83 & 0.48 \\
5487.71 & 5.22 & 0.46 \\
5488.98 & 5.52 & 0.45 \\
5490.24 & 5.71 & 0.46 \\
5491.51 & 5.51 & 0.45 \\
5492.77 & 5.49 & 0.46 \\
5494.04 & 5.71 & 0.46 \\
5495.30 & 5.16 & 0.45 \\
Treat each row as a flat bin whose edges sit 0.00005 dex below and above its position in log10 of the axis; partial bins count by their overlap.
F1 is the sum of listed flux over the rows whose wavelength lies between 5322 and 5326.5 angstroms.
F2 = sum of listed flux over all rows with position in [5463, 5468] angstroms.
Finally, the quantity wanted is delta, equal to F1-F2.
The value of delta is 1.3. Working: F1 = 21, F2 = 20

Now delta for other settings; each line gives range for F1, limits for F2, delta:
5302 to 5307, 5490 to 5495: -3.0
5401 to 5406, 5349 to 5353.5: 3.5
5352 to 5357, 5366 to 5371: -0.9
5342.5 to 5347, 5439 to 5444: -7.9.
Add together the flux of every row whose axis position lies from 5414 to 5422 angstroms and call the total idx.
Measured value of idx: 36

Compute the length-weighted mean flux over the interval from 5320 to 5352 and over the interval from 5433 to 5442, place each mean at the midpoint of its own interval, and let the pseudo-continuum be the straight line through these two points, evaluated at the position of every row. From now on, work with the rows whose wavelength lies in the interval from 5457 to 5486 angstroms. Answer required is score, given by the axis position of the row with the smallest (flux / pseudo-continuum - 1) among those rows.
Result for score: 5483.92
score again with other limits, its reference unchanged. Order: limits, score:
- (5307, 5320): 5307.52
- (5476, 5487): 5483.92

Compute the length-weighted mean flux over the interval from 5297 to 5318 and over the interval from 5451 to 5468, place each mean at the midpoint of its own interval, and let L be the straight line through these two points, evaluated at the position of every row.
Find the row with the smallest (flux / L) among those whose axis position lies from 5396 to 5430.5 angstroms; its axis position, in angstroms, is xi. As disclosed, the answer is 5429.90 angstroms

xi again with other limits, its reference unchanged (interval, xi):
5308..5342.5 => 5328.33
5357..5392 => 5371.45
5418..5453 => 5447.43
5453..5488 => 5453.70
